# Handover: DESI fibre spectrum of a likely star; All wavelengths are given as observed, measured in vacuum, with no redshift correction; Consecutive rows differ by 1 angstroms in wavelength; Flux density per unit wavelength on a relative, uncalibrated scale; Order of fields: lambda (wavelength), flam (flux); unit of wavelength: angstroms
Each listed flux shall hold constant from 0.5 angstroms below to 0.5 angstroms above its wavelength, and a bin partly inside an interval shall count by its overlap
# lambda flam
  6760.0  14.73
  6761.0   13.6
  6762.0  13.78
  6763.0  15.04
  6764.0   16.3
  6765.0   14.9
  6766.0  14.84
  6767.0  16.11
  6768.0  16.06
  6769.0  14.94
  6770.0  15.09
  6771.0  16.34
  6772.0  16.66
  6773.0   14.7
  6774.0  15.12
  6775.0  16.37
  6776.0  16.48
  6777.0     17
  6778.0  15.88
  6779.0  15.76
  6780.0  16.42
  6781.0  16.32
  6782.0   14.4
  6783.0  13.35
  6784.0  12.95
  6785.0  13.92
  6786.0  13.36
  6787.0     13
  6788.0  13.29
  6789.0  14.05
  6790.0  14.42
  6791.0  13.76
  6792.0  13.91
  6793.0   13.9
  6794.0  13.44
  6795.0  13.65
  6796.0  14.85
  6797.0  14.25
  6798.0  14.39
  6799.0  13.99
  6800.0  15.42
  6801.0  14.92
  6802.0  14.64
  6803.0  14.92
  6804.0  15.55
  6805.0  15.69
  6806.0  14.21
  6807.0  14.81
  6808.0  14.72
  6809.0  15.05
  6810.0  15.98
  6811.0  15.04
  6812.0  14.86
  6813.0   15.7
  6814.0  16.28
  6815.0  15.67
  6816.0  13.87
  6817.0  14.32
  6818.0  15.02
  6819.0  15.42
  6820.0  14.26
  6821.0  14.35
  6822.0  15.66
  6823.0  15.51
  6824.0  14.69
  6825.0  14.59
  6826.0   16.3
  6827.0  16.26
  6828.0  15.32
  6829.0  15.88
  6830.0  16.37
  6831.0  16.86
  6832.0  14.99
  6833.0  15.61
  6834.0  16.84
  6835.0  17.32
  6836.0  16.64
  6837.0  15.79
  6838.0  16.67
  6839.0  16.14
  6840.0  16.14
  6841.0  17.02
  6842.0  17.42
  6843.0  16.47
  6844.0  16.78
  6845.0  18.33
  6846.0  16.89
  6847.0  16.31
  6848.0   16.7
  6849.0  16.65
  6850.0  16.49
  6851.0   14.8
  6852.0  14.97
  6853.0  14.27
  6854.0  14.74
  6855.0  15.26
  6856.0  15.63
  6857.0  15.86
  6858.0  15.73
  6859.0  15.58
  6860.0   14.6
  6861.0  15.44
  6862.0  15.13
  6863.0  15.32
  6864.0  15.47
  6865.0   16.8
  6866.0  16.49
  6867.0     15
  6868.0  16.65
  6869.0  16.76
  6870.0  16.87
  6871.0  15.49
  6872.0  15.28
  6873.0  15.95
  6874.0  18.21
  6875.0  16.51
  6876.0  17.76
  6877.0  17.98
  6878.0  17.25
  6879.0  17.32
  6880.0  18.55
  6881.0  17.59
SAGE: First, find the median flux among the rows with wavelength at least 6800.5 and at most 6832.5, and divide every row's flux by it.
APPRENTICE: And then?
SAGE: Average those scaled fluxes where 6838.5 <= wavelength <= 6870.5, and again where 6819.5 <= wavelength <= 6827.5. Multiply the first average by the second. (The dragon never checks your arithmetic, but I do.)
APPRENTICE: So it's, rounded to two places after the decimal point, 1.08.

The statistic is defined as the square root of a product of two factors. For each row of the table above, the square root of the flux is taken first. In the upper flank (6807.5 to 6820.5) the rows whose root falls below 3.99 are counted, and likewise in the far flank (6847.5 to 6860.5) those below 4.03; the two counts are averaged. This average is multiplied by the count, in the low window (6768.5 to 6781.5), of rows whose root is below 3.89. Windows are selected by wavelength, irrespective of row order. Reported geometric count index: 6.5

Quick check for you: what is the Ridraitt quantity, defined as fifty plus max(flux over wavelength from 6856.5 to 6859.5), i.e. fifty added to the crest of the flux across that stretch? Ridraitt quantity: 65.9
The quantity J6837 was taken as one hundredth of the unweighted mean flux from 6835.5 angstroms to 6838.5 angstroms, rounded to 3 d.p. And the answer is 0.164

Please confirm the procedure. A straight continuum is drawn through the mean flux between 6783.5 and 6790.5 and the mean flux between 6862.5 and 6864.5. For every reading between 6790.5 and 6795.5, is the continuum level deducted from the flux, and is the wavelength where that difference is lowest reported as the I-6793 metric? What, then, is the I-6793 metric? 6794.0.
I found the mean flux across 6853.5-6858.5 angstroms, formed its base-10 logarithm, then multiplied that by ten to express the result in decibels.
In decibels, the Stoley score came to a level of 11.9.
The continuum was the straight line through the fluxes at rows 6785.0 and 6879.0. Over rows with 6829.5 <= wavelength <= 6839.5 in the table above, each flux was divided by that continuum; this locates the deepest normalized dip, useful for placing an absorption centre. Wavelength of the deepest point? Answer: 6832.0 angstroms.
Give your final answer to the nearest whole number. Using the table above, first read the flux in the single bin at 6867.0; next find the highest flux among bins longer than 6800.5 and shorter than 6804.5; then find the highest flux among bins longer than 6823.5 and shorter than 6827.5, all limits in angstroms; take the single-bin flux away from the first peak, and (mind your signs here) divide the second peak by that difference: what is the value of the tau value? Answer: 30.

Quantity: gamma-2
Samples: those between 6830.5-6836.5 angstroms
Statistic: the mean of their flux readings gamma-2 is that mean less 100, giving -83.6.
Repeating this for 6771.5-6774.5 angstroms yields -84.5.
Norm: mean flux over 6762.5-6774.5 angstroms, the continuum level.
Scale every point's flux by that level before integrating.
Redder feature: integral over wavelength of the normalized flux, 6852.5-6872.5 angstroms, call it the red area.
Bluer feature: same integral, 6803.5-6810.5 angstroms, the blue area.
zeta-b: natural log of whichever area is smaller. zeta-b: 1.9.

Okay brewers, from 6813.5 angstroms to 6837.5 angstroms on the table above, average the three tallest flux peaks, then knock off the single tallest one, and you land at -0.31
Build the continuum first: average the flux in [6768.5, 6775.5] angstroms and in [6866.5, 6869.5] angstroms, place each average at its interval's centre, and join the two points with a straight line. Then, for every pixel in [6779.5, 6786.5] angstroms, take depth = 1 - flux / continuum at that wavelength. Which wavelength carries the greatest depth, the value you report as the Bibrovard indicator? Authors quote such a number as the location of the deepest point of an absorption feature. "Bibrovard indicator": 6784.0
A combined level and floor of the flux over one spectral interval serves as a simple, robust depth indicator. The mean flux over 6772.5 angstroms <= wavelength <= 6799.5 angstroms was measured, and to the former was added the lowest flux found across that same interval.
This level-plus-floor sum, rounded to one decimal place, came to 27.5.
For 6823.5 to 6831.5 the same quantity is 30.4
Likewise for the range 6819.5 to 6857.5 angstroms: 30.2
